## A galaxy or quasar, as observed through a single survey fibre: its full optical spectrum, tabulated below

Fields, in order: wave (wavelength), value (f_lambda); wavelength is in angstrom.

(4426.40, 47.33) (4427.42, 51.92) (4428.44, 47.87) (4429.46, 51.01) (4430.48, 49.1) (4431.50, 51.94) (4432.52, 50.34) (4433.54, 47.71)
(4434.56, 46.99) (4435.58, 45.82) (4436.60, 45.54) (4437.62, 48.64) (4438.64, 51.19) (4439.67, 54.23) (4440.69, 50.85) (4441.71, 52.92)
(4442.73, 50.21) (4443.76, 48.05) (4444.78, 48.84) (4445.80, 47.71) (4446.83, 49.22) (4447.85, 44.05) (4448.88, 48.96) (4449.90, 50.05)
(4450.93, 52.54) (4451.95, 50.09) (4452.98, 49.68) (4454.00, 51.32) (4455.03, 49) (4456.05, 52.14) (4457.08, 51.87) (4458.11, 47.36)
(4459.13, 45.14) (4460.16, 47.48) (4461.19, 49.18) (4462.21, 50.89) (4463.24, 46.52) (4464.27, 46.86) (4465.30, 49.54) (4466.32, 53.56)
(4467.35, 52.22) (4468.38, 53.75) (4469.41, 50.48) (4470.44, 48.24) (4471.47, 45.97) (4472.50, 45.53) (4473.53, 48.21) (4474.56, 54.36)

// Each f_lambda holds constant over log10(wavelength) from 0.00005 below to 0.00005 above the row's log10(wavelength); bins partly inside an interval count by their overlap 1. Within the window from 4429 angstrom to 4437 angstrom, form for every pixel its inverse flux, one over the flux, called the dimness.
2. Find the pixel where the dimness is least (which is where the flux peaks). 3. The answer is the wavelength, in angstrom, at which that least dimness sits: 4431.50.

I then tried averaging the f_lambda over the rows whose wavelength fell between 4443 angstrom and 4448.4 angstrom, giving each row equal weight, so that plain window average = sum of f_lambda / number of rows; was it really 47.6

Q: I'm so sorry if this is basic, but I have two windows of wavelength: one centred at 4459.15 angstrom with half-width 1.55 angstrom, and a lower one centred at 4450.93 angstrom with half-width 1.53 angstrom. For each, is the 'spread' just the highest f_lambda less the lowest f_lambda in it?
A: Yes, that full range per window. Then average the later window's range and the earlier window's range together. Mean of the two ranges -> 2.4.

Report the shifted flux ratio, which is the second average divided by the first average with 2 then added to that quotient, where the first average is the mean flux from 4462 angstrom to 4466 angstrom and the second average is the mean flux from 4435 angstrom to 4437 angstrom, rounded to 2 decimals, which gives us 2.94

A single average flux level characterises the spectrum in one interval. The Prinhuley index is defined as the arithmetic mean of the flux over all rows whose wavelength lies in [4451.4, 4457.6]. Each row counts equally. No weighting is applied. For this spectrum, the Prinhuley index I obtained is 50.7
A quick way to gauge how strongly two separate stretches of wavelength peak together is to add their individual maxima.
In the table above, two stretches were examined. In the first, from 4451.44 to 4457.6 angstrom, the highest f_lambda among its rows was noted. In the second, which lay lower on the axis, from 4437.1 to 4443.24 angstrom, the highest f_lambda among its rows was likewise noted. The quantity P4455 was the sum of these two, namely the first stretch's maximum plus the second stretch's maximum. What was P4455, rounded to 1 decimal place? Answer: 106.4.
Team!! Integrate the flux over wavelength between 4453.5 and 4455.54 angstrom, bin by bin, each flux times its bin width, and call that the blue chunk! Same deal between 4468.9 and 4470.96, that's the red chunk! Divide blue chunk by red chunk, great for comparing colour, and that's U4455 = 1.01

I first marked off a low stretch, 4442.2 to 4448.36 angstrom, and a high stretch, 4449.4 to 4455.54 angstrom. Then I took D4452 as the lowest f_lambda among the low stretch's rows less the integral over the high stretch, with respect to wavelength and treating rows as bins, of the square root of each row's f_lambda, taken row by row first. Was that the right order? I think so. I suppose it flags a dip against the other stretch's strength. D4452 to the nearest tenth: 0.4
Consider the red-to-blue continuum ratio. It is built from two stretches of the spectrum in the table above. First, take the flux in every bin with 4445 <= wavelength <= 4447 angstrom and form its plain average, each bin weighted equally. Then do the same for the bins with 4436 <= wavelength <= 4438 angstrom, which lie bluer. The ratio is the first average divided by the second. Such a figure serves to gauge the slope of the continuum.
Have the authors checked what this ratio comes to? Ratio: 1.03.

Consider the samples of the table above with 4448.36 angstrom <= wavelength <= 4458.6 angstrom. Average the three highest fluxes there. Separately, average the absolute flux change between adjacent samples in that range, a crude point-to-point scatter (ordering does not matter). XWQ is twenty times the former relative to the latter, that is 513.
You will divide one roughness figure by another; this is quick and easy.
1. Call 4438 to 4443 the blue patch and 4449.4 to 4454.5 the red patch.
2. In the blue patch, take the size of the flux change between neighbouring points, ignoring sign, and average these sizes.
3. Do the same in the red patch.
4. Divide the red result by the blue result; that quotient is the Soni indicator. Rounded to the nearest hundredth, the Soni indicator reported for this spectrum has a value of 0.62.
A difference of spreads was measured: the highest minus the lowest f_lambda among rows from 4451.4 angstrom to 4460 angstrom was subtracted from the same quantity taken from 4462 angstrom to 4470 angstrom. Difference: 0.23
